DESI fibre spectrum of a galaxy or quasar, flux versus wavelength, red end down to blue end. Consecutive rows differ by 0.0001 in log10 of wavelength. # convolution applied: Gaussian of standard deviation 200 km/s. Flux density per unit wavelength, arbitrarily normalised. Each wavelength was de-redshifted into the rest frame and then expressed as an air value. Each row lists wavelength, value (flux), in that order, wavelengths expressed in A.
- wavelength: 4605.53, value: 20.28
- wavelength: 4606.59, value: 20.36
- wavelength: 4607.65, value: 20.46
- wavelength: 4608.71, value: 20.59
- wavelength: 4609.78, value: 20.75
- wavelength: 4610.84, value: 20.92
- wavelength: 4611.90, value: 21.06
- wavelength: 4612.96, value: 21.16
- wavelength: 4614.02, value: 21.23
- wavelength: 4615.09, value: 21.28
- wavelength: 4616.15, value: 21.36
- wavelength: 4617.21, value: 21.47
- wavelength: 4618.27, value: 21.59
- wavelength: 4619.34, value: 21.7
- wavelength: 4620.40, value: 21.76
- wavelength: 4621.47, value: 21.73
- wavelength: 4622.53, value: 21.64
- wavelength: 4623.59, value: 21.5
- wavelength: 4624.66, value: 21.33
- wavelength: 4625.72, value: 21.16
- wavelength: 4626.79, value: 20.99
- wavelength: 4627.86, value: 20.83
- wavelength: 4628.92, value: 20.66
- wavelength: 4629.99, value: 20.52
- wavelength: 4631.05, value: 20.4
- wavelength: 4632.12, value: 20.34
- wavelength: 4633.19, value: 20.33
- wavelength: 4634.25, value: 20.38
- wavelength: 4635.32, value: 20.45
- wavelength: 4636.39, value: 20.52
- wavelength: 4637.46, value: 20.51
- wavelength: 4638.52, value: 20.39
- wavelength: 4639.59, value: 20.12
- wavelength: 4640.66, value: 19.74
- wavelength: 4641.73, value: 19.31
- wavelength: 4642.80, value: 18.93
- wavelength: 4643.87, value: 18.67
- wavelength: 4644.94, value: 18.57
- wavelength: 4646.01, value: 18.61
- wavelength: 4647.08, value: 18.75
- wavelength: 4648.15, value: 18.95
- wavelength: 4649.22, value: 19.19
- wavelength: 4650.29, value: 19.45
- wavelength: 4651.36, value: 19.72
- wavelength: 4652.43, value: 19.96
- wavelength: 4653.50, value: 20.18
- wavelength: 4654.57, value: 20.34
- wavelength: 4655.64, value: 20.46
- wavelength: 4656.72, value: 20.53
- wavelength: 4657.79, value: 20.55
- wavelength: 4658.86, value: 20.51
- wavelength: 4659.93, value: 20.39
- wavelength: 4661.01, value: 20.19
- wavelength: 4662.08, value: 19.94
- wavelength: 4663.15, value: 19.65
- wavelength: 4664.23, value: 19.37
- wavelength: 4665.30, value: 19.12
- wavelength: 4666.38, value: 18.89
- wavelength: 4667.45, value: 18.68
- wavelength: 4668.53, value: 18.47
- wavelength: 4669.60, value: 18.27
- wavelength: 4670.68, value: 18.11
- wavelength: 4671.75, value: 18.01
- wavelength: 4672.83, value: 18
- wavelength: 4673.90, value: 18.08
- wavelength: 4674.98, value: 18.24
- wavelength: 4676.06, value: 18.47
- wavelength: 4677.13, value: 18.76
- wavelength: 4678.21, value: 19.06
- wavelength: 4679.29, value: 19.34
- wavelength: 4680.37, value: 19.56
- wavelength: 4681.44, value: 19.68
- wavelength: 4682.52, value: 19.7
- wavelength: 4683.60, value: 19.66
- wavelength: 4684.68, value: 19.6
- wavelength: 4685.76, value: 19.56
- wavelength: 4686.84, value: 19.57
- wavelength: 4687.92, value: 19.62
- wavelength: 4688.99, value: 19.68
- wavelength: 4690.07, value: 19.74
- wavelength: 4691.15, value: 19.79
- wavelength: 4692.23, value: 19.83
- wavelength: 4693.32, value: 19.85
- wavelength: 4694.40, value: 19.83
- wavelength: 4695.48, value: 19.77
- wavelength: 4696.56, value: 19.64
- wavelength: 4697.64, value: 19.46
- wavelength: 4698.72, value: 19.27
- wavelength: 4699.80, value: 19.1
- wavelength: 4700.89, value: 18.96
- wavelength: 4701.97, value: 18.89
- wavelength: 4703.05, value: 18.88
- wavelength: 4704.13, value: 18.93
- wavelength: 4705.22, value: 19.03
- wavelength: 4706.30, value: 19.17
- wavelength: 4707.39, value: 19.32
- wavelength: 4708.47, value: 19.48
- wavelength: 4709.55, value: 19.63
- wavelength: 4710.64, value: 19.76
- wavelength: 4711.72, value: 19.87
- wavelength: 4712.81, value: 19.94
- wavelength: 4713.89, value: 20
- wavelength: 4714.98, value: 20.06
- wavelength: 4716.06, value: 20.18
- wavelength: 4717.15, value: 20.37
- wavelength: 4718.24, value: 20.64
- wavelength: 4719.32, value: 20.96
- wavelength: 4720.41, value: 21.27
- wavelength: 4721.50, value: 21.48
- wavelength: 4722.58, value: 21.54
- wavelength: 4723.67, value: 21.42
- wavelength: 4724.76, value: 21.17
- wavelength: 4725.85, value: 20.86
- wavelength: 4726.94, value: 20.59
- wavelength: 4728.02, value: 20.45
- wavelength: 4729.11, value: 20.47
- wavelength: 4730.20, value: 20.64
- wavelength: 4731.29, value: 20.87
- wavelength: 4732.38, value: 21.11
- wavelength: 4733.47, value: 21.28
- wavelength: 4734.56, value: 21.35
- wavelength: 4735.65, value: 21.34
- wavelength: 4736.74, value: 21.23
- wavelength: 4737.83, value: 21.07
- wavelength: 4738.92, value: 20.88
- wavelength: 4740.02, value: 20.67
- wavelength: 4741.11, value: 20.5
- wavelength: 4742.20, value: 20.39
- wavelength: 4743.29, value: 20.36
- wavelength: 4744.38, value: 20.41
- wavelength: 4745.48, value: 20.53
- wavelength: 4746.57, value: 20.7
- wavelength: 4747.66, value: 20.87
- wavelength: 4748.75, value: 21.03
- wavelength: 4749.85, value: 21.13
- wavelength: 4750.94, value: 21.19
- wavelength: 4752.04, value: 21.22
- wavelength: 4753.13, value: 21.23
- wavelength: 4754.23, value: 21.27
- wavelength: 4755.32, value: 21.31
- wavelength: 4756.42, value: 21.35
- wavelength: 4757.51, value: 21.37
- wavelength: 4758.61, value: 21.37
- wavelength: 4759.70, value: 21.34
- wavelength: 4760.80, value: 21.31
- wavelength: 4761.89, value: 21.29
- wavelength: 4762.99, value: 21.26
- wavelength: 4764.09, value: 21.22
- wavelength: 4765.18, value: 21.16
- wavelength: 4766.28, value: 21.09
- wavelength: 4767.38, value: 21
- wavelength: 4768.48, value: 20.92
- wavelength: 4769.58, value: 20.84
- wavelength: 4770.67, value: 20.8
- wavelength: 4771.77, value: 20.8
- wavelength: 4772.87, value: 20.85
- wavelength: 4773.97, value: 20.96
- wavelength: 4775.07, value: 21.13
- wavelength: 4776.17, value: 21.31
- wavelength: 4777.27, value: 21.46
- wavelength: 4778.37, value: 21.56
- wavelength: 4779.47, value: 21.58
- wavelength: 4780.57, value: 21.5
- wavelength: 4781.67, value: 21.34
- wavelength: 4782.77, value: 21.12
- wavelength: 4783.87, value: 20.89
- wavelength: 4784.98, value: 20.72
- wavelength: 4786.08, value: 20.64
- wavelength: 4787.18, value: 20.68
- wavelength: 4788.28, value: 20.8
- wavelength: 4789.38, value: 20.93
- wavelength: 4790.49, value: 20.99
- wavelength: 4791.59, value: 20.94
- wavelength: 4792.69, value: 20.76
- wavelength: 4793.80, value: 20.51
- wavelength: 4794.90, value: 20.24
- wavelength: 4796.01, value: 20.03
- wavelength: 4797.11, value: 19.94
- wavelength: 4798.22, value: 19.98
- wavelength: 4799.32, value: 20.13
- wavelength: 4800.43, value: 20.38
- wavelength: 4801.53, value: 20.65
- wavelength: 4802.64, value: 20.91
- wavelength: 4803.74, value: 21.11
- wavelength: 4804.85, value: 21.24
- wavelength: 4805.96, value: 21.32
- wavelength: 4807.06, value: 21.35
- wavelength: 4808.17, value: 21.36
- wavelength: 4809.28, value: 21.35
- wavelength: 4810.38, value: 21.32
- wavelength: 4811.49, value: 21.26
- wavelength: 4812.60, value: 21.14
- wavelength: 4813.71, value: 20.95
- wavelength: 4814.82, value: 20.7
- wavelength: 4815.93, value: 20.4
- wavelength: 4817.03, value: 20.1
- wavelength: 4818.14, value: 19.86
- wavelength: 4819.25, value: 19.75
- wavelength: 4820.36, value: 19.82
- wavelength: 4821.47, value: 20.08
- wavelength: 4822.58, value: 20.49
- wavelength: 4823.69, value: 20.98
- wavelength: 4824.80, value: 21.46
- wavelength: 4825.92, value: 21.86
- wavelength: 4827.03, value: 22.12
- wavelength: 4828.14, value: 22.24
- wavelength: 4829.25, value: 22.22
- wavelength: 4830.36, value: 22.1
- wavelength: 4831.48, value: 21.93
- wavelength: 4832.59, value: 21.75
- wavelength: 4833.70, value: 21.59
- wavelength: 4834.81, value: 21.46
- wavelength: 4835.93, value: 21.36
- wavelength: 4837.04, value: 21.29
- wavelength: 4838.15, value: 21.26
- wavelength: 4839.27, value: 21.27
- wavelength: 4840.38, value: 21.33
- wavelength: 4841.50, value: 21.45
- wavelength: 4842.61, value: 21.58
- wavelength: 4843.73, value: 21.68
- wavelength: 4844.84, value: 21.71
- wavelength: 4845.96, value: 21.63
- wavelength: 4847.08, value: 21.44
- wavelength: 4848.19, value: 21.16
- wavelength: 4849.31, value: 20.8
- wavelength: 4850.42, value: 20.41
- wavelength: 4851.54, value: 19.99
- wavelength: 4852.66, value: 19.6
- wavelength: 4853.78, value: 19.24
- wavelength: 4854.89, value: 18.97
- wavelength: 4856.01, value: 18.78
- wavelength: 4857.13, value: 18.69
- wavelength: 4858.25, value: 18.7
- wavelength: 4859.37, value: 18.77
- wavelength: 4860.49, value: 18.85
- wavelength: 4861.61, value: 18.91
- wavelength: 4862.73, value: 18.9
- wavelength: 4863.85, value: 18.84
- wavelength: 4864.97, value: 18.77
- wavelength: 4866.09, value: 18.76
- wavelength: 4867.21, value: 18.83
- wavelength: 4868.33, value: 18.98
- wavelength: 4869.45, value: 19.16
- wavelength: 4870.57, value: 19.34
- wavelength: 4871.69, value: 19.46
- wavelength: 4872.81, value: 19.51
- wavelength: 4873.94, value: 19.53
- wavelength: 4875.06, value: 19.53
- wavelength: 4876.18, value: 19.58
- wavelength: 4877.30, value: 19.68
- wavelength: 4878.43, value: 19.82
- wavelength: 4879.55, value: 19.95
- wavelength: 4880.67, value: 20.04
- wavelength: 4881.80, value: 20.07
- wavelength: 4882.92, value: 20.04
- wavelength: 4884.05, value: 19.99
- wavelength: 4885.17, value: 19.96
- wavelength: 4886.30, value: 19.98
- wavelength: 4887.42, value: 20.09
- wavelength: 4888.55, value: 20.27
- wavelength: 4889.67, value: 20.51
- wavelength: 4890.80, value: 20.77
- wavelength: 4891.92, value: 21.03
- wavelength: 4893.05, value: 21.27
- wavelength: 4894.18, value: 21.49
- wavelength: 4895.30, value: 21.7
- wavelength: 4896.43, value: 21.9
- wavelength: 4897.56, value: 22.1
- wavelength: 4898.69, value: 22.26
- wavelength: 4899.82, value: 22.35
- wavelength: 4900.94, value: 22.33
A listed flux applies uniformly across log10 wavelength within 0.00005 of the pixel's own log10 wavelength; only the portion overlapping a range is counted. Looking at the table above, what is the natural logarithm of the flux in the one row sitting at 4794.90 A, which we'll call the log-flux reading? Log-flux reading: 3.01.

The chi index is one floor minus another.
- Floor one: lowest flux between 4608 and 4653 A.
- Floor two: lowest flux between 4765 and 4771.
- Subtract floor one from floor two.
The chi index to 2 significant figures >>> 2.2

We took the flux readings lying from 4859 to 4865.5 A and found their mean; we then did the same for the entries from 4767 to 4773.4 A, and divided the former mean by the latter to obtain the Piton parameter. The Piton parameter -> 0.90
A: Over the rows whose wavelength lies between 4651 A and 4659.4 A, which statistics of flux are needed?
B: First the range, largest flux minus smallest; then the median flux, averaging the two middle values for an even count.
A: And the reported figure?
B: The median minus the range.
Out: 19.6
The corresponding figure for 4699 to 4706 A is 18.7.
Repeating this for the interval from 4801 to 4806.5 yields 20.4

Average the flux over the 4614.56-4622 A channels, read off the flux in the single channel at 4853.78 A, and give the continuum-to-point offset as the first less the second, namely 2.3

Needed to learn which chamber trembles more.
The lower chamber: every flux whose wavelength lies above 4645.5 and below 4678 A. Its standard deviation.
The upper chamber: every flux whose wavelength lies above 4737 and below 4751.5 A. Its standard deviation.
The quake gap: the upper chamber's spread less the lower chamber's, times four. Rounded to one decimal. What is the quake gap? -2.3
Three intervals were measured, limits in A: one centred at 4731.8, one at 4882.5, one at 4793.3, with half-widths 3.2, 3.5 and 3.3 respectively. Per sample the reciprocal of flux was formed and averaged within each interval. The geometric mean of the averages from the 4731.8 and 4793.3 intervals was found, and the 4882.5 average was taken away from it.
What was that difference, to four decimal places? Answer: -0.0018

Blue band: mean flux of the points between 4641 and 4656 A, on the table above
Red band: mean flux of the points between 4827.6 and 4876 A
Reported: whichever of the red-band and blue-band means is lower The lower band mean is 19.4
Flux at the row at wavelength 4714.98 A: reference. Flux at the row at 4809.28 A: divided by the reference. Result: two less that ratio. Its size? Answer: 0.94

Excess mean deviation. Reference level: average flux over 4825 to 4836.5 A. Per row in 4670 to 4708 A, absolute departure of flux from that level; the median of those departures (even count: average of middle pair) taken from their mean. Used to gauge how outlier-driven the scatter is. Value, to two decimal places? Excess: 0.14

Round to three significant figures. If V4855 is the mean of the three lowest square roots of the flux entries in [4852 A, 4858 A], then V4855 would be 4.34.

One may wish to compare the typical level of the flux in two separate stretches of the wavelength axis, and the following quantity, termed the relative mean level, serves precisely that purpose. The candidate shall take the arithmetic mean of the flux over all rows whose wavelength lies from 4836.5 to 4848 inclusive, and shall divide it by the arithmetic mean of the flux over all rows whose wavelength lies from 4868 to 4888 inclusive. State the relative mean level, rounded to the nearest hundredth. 1.09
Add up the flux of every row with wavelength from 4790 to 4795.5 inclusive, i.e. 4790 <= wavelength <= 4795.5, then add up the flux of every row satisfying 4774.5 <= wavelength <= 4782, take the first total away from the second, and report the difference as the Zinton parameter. 46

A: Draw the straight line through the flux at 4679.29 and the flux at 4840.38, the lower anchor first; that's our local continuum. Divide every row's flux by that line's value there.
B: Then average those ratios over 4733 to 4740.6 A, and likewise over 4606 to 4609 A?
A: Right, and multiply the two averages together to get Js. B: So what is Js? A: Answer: 1.17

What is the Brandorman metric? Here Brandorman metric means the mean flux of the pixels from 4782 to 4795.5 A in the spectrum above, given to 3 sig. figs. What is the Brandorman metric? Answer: 20.8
